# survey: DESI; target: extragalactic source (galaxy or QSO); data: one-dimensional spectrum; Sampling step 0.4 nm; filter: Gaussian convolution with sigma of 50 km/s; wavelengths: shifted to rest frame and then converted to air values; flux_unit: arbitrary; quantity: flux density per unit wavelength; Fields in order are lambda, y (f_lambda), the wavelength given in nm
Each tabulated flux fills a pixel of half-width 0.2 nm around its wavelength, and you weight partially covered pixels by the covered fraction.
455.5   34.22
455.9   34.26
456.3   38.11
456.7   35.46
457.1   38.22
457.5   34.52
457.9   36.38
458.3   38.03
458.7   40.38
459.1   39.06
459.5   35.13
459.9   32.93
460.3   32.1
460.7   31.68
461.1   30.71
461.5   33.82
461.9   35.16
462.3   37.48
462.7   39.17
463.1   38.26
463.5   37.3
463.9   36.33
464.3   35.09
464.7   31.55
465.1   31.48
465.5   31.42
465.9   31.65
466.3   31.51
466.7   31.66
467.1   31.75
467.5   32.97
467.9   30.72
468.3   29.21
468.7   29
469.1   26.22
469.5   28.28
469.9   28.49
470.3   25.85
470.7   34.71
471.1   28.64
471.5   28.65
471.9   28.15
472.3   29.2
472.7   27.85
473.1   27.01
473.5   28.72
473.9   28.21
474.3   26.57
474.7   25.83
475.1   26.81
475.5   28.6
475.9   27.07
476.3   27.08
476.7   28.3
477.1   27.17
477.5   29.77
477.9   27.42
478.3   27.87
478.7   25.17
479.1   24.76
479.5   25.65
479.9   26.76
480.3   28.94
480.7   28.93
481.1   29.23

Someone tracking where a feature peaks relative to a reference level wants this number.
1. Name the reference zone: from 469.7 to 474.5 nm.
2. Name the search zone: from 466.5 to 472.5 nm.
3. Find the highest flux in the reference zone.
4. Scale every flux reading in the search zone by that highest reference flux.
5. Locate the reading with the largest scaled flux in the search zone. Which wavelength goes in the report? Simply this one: 470.7 nm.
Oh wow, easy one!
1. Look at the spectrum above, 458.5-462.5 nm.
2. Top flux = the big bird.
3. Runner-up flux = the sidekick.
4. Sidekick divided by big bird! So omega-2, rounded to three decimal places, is 0.967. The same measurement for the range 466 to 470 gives 0.963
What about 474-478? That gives 0.961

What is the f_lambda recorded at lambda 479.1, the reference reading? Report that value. 24.76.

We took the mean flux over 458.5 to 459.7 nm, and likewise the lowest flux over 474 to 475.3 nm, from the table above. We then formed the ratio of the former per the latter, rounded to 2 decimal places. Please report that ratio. 1.48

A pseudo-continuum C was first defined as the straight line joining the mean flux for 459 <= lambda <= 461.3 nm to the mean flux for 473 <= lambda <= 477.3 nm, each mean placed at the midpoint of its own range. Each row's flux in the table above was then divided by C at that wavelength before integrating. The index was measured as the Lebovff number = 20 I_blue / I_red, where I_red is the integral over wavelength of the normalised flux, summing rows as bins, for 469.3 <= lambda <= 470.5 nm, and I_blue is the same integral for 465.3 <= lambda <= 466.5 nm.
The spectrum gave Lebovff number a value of 21.7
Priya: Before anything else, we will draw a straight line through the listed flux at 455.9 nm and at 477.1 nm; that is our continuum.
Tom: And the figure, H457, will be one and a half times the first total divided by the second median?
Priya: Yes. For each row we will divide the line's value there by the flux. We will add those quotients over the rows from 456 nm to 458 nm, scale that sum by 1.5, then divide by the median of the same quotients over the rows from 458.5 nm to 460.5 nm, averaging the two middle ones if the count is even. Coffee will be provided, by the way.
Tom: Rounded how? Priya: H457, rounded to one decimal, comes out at 7.4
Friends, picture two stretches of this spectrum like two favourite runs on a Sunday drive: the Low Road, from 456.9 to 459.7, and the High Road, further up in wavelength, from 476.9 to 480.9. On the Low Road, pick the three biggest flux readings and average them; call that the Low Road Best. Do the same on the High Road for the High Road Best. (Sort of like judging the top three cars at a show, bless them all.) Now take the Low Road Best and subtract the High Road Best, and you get 10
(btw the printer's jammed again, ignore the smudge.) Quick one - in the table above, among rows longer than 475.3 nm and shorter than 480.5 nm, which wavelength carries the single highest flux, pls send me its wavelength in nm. 477.5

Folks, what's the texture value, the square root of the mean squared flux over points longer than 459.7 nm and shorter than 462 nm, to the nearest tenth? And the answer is 32.8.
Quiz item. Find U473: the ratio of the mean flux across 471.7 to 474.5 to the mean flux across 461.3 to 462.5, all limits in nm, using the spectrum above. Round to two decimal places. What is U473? 0.79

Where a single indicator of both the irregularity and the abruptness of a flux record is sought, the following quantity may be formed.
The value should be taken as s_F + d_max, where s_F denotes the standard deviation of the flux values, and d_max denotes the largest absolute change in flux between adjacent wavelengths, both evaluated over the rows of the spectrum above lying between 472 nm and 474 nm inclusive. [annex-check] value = 2.5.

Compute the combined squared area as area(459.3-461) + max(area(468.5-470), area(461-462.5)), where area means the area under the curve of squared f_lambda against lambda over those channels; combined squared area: 3632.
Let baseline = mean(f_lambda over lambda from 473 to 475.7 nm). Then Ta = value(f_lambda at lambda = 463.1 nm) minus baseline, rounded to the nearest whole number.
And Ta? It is 11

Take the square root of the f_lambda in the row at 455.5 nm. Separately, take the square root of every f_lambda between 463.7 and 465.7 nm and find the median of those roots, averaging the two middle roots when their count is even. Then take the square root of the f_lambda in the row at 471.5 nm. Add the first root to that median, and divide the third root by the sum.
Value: 0.467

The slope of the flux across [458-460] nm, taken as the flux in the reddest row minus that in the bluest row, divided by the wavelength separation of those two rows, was -3.19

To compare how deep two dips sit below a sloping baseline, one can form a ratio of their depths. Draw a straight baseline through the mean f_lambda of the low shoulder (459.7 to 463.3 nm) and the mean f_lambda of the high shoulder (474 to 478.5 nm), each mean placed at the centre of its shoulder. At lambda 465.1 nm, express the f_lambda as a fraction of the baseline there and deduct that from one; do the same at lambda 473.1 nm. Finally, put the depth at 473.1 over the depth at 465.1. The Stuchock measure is 1.7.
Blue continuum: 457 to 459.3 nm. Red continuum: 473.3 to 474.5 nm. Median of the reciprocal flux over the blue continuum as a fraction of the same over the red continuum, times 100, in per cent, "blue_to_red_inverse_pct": 74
